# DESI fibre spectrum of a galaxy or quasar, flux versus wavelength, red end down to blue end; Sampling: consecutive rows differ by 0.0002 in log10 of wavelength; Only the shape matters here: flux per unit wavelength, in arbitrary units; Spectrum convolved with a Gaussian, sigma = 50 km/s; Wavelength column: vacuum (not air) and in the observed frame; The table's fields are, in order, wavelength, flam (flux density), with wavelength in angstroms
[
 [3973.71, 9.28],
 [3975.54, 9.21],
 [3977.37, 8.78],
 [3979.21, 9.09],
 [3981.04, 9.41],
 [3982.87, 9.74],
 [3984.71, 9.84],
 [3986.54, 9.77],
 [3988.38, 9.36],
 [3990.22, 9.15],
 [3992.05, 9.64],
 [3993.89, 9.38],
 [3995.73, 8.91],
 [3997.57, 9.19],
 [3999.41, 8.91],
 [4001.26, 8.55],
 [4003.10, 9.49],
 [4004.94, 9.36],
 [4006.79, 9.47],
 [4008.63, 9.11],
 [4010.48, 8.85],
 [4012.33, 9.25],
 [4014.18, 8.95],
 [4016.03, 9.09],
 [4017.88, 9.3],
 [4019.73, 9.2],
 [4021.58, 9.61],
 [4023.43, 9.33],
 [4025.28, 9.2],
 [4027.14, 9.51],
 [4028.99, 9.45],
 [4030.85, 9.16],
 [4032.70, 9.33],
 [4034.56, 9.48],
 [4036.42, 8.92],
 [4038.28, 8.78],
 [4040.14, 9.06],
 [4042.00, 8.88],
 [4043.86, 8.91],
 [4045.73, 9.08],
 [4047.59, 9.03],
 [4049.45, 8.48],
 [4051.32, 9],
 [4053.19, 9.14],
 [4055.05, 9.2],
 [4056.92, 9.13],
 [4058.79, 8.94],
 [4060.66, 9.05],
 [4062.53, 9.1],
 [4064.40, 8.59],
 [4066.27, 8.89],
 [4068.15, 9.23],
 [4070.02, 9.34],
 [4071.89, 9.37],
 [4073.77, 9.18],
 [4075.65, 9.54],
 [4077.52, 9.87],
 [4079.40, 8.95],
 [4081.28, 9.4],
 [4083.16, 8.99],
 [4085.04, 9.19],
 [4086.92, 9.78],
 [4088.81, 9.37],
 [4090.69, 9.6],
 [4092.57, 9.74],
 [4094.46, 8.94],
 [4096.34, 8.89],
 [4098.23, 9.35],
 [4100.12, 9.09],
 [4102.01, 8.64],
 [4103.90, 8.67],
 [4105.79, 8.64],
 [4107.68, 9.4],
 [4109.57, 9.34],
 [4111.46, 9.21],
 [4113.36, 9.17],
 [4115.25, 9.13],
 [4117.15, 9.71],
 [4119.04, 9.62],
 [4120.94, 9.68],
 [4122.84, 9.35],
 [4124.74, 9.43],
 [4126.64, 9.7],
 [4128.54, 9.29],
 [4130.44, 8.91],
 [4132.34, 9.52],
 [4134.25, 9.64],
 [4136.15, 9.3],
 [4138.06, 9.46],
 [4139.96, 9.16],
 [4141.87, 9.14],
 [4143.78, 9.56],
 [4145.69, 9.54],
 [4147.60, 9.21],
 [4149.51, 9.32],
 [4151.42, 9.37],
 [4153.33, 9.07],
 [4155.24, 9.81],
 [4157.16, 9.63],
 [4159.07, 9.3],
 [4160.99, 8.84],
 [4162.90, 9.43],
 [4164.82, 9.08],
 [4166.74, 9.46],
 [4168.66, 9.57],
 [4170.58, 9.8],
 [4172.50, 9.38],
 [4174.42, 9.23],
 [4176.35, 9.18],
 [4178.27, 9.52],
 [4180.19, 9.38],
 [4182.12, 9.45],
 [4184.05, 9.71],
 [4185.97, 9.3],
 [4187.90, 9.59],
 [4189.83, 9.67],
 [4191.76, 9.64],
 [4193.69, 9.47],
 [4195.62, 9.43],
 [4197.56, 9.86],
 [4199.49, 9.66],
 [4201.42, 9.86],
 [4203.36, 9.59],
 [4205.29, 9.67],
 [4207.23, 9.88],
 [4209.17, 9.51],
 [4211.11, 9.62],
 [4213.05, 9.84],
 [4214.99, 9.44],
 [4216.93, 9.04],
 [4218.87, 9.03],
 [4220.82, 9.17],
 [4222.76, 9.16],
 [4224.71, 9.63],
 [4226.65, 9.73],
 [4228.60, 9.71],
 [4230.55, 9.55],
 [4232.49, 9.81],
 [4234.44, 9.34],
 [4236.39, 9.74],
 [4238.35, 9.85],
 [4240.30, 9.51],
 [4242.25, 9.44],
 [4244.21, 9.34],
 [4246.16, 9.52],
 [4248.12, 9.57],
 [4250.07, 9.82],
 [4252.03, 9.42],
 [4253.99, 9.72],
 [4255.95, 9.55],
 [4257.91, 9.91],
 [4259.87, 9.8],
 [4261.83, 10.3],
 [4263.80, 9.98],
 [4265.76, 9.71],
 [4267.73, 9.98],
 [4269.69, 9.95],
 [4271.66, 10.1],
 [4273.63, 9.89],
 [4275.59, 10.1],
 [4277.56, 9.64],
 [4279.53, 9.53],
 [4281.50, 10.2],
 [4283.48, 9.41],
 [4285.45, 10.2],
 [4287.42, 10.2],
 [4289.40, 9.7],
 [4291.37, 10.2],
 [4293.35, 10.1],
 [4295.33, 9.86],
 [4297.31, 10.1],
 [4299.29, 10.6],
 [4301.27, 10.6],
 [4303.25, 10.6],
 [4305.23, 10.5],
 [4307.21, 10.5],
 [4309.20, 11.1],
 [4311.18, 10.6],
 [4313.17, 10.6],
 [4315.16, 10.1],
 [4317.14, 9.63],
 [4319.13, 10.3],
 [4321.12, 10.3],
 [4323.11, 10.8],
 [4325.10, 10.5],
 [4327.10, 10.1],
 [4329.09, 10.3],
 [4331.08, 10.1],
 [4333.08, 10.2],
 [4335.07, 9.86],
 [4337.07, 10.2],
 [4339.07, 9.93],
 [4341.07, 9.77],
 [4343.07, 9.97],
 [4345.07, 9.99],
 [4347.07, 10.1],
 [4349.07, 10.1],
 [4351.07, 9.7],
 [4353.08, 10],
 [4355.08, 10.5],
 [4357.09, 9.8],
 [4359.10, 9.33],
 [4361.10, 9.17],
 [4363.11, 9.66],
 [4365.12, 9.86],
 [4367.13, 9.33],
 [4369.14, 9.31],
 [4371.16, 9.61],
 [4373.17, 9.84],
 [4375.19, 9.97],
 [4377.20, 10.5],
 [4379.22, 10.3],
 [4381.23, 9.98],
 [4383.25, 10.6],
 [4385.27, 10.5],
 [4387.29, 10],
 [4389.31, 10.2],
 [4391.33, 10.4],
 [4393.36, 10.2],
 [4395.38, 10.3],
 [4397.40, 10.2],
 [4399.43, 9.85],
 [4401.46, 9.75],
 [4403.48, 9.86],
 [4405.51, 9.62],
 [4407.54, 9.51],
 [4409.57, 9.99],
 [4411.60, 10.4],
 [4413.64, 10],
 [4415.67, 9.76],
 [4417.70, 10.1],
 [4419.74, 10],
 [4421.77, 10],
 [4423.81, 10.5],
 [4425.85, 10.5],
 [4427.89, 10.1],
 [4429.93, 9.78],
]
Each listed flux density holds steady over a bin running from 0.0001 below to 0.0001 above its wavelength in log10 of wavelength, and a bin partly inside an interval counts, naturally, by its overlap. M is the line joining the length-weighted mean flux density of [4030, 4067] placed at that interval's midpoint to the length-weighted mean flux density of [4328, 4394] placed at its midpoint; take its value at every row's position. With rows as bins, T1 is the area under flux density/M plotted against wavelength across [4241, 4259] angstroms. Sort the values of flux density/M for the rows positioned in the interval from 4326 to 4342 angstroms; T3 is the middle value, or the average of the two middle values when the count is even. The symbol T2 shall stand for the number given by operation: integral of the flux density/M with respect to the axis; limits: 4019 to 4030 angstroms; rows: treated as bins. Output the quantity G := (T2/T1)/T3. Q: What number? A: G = 0.6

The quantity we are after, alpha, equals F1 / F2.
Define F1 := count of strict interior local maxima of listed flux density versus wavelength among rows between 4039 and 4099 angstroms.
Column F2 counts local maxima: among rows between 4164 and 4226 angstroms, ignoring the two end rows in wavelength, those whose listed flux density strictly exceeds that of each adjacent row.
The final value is 0.89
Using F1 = 8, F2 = 9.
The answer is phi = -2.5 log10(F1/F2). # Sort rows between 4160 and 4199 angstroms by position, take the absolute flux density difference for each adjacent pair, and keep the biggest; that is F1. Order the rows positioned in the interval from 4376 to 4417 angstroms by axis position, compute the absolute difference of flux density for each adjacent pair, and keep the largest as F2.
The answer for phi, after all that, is 0.1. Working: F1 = 0.59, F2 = 0.62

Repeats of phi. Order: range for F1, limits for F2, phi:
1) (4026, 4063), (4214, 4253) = -0.2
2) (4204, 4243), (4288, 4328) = 0.4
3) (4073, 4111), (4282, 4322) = -0.2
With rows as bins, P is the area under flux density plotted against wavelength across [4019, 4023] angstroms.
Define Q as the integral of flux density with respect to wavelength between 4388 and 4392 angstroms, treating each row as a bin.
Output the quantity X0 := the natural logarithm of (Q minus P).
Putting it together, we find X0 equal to 1.2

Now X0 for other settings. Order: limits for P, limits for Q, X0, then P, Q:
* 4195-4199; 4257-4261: -0.1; 38.6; 39.5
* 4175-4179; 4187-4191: 0.2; 37.3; 38.5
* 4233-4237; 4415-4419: 0.5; 38.2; 39.8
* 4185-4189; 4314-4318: 0.6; 37.9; 39.7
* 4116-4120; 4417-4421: 0.5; 38.5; 40.2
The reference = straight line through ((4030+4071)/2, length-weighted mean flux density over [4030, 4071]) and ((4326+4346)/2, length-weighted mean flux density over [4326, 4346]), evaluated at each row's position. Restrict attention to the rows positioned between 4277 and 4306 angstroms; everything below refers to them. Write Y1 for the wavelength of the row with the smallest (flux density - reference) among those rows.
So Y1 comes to 4283.48 angstroms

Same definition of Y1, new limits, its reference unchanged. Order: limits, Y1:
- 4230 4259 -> 4244.21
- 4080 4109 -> 4105.79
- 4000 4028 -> 4001.26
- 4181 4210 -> 4185.97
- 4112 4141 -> 4130.44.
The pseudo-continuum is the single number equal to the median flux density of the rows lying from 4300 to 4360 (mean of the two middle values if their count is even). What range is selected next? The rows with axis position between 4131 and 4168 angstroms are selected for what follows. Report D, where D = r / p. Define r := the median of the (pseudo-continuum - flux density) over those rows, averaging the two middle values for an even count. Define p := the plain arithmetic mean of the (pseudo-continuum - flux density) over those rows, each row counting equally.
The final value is 0.99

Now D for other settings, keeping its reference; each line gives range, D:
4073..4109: 1.04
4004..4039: 0.98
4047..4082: 1.00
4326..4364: 0.75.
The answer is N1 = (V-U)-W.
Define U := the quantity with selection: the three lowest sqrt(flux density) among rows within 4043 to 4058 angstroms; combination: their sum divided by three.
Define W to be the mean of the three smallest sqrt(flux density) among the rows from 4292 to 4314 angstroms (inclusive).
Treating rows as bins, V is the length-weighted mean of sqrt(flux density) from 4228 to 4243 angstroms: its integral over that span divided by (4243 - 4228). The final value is -3.03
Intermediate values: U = 2.97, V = 3.10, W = 3.17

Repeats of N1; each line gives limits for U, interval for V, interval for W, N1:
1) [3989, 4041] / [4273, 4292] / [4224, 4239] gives -2.89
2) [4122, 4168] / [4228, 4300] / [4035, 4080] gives -2.79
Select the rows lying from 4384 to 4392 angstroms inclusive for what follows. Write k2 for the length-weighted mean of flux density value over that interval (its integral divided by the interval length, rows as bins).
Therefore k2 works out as 10.28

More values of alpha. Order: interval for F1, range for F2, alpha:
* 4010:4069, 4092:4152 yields 1.00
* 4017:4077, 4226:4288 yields 0.80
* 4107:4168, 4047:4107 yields 1.00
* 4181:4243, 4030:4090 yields 1.11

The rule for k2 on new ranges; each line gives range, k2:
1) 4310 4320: 10.27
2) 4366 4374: 9.52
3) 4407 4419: 9.97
